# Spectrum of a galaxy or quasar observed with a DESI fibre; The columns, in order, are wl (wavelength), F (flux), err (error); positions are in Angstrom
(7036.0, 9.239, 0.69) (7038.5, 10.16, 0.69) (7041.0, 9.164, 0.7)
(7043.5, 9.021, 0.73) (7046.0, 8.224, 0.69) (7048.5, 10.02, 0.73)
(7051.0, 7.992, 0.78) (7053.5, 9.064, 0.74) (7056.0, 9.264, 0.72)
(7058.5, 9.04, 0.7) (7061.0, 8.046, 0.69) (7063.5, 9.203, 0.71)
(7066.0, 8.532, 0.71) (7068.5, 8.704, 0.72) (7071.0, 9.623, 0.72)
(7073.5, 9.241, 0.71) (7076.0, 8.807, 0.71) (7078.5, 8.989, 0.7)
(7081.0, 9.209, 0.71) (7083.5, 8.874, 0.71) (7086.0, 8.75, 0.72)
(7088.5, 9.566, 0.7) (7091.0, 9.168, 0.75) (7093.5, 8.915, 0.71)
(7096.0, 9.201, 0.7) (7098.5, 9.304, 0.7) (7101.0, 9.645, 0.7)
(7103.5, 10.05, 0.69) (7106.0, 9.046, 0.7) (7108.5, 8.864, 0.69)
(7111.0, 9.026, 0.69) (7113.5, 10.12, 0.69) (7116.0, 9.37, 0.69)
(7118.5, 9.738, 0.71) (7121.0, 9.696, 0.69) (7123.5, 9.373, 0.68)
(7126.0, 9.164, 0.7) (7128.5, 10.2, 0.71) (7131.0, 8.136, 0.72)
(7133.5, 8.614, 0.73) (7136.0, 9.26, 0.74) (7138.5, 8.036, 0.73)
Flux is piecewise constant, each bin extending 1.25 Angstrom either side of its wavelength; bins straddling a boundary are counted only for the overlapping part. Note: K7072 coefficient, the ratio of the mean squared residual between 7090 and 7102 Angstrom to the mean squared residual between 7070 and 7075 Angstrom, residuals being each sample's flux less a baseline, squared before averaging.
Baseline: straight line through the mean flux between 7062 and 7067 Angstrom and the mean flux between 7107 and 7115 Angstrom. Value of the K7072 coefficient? 0.2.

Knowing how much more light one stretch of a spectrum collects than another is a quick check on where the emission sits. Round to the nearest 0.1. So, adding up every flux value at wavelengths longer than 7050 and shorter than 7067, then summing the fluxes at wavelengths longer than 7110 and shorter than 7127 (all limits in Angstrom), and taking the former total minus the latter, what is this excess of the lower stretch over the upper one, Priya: -5.3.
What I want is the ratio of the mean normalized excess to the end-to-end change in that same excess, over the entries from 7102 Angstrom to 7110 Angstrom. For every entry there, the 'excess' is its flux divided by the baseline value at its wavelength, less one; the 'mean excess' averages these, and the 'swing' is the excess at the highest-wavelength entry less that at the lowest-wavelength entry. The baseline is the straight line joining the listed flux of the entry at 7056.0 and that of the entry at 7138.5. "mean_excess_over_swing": -0.7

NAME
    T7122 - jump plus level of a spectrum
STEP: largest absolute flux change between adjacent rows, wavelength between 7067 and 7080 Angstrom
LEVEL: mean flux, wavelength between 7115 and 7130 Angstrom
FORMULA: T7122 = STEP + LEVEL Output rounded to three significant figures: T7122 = 10.5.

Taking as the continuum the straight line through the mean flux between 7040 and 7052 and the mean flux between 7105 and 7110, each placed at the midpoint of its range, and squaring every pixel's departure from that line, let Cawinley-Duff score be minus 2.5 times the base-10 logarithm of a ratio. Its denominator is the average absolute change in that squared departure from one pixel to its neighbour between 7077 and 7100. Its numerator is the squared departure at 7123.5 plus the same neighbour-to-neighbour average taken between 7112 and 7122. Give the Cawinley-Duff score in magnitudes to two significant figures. -1.8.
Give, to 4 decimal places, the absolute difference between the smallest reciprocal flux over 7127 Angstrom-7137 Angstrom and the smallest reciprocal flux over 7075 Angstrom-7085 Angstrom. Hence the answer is 0.0106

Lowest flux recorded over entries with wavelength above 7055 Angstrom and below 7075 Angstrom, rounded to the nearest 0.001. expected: 8.046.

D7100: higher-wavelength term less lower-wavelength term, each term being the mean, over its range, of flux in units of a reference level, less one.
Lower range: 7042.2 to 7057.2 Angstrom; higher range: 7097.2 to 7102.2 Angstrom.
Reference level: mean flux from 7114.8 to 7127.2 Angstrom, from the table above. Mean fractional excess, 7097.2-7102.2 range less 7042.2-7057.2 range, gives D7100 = 0.057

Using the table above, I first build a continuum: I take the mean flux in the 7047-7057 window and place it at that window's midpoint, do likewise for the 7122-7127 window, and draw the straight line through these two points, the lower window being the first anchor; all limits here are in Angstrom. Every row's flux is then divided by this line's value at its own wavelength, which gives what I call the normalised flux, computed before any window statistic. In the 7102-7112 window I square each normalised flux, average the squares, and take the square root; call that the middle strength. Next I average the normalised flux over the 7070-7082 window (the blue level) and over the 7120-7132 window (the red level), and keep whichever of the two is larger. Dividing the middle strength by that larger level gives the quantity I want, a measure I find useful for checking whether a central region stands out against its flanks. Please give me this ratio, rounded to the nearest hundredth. 1.00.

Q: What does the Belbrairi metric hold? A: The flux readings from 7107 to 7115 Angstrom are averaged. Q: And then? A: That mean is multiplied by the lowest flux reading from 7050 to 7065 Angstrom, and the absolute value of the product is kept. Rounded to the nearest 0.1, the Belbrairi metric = 74.6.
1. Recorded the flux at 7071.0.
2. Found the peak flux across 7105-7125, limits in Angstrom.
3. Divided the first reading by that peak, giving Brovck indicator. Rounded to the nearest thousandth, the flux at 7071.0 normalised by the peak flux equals 0.951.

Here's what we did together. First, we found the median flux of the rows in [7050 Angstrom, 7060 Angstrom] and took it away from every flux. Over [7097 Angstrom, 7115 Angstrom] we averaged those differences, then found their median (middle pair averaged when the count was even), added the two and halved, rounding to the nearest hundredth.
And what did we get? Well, 0.32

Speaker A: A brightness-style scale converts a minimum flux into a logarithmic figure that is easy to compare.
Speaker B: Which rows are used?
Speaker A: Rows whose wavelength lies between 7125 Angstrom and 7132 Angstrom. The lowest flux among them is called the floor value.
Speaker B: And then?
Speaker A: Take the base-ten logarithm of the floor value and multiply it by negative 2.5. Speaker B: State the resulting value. -2.28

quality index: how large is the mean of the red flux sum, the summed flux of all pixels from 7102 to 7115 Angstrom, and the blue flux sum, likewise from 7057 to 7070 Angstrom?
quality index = 45.3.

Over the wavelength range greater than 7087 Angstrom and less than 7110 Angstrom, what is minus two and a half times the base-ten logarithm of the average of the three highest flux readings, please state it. -2.47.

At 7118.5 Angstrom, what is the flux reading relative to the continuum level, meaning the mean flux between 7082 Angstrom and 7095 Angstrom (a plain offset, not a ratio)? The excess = 0.7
